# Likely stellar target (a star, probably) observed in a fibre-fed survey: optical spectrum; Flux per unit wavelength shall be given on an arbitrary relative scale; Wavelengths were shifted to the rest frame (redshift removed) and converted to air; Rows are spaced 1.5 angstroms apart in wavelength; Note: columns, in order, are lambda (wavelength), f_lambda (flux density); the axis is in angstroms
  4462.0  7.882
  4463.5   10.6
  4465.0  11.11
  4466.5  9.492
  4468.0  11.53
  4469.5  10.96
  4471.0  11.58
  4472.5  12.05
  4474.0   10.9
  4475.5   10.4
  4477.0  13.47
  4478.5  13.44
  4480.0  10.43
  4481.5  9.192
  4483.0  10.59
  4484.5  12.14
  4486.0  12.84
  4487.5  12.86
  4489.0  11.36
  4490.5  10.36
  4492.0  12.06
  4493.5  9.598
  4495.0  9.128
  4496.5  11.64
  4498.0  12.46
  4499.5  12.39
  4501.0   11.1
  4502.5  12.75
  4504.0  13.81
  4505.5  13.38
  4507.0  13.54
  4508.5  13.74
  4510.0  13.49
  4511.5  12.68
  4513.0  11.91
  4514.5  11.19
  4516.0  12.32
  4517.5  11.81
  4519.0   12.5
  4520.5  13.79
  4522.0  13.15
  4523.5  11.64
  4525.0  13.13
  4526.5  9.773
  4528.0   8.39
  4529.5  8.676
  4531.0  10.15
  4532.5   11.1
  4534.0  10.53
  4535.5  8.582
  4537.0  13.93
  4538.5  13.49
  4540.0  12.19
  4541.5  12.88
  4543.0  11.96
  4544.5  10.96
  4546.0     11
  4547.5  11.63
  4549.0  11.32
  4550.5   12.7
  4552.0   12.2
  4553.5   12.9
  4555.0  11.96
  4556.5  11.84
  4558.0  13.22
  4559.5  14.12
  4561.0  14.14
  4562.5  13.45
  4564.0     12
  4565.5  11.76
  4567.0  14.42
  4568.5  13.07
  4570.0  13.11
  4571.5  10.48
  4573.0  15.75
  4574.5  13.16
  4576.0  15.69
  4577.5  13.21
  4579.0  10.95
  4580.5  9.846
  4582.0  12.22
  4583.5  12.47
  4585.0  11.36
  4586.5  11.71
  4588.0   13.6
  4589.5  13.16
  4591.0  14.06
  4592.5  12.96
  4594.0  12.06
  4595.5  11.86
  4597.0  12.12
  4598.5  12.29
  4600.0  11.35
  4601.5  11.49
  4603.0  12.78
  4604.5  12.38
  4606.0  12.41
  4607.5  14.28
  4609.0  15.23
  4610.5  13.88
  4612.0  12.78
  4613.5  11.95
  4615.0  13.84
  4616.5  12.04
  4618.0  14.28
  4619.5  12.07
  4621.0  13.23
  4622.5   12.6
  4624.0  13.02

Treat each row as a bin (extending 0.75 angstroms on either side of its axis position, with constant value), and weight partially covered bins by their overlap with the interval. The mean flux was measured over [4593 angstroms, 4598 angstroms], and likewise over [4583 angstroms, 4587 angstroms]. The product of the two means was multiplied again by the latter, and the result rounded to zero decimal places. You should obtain 1686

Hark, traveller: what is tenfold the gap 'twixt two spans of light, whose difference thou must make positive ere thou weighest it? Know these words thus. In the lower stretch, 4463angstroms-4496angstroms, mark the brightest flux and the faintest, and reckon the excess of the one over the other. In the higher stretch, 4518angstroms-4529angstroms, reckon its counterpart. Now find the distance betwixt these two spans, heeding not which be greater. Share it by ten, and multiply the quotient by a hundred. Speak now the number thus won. 11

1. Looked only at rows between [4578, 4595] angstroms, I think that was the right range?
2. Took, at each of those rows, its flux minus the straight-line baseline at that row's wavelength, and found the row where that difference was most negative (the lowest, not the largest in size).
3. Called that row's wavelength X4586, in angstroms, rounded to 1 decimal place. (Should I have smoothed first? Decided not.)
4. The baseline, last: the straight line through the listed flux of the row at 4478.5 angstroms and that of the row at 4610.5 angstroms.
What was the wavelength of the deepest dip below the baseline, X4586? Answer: 4580.5 angstroms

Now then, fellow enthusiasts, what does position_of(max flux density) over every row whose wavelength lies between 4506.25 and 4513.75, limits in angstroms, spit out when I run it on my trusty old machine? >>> 4508.5 angstroms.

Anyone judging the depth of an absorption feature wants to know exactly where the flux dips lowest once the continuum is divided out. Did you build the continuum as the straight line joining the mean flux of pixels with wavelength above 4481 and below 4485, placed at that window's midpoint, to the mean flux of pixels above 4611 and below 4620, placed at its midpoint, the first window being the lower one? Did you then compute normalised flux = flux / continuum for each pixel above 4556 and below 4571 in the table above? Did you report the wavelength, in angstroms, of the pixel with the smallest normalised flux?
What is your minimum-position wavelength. 4565.5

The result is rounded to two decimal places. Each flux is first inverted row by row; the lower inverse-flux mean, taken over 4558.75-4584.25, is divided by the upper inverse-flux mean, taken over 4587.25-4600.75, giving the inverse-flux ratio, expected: 0.99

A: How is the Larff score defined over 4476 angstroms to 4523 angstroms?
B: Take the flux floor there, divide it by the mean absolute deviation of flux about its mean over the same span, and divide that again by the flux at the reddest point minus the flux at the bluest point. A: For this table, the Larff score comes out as -26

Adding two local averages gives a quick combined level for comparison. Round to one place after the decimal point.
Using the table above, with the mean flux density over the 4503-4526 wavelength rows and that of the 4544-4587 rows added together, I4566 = 25.3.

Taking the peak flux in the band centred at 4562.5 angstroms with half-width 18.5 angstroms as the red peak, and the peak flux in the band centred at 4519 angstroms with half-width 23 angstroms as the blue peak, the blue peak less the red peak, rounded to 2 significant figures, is -1.8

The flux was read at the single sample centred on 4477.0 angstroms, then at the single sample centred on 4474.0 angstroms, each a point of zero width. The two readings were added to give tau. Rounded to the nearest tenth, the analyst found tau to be 24.4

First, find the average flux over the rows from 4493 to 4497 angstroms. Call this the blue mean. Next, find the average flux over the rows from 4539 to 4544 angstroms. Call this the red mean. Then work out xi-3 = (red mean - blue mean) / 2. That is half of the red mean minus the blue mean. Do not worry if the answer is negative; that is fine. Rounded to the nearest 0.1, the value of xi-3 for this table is 1.1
